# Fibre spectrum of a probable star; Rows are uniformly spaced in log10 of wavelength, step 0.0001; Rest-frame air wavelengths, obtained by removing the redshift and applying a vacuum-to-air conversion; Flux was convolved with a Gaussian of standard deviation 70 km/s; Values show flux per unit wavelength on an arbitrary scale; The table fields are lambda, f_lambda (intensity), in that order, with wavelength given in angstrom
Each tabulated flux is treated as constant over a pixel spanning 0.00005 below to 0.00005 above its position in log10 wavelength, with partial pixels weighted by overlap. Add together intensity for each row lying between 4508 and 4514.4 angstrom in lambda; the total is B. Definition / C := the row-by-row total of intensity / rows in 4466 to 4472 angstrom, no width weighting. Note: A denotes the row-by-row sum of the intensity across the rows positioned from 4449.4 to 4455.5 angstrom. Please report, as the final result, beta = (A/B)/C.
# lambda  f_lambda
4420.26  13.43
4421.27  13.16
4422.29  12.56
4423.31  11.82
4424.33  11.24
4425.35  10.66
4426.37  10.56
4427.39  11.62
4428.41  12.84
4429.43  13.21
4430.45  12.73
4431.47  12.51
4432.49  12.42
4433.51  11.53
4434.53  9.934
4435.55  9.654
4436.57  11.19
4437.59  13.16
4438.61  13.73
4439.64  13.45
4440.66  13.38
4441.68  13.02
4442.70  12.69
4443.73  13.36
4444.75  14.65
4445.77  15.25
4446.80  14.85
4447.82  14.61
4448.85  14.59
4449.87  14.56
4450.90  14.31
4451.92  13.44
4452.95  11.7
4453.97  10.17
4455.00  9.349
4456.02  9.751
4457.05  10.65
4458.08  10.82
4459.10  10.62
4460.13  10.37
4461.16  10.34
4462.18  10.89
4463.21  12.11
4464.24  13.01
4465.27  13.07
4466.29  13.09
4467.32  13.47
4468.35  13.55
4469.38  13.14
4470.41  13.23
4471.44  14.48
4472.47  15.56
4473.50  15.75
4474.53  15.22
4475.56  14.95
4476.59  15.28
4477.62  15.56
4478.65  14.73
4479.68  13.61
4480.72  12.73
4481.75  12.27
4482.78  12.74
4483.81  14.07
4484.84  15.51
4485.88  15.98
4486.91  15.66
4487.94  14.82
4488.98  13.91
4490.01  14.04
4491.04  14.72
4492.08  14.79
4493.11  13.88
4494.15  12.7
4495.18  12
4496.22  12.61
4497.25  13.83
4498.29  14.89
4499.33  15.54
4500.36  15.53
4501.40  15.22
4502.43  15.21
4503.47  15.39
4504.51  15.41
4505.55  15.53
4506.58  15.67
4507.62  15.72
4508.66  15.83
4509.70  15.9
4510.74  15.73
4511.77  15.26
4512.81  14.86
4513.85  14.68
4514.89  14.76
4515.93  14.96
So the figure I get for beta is 0.010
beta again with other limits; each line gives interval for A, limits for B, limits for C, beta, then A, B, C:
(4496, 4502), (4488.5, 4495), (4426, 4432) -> 0.014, 88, 84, 73.5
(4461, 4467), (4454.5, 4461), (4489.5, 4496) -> 0.014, 73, 62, 82.1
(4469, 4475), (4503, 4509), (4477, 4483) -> 0.011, 87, 94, 81.6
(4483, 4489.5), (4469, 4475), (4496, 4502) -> 0.012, 90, 87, 87.6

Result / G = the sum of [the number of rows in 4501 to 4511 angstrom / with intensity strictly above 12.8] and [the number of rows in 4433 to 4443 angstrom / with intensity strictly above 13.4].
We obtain 12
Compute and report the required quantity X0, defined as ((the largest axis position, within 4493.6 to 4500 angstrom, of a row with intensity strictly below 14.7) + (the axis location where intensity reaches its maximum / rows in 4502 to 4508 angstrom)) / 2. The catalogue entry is 4502.4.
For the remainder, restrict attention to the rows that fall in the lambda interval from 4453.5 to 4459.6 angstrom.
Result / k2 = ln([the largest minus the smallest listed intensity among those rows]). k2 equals 0.4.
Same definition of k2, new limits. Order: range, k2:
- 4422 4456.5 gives 1.8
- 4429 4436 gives 1.3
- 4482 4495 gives 1.2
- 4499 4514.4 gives 0.2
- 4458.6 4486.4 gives 1.7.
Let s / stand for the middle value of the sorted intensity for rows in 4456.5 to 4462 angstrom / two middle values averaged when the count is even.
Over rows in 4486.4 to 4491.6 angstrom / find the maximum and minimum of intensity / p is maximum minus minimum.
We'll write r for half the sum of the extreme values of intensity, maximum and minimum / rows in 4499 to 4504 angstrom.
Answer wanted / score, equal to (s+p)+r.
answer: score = 27.7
